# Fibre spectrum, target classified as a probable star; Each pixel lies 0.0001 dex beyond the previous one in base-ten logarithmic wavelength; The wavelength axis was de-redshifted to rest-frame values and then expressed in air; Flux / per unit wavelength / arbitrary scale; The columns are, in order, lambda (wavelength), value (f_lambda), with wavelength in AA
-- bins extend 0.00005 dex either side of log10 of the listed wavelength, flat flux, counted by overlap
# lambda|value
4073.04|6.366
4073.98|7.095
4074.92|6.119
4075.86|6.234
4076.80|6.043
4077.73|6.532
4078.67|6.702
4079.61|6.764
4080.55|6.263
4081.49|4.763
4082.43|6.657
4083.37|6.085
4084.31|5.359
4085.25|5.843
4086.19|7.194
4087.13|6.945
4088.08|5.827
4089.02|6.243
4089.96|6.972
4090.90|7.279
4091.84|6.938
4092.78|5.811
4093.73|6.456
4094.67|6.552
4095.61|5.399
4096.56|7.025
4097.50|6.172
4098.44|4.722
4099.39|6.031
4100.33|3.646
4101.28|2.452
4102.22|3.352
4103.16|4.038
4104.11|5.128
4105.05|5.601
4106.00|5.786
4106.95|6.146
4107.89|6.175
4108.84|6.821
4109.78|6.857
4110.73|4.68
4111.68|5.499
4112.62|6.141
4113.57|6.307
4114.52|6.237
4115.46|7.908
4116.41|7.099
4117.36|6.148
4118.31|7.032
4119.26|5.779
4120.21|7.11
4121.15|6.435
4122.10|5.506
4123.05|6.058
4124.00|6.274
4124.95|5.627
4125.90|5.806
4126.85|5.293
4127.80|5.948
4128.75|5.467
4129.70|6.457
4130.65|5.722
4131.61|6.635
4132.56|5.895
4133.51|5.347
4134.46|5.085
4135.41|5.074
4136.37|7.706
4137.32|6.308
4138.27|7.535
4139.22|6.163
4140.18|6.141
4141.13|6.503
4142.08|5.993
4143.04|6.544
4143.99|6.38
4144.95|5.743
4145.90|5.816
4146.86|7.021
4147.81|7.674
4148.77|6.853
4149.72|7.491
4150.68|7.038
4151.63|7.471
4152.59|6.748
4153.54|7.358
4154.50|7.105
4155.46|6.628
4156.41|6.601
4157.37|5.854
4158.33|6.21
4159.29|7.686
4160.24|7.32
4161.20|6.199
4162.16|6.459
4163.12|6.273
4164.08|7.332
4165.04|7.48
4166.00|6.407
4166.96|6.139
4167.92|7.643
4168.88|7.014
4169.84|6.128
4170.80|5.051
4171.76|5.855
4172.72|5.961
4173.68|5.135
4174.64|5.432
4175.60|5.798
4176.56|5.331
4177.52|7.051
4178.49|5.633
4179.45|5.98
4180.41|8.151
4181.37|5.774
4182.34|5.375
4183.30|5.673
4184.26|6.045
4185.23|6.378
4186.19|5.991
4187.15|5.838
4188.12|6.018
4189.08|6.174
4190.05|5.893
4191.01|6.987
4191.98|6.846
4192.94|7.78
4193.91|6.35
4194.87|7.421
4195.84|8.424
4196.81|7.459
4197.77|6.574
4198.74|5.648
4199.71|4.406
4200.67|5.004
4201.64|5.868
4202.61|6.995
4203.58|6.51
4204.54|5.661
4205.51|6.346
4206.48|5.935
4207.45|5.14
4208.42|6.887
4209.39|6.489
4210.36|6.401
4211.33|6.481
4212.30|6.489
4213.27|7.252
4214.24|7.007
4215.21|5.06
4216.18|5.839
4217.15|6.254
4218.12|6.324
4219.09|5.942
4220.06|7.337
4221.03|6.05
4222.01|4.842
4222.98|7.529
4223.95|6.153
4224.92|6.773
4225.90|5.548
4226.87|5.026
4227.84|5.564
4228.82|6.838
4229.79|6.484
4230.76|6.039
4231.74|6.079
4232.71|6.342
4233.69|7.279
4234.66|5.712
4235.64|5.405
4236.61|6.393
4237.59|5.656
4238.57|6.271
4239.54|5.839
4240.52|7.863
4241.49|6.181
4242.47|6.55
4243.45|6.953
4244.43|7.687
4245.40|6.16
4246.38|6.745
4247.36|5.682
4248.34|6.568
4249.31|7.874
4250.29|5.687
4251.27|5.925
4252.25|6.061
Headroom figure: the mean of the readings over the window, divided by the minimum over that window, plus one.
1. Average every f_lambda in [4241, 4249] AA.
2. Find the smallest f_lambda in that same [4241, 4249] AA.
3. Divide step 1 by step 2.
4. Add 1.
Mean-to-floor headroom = 2.16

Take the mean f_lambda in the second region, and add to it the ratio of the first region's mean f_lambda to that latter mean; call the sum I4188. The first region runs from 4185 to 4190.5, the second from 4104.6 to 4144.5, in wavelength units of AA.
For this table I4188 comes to 7.15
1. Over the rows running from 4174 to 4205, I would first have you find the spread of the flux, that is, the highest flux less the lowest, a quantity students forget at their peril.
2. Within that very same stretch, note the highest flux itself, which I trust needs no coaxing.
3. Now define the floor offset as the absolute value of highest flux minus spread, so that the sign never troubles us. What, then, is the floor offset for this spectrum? 4.4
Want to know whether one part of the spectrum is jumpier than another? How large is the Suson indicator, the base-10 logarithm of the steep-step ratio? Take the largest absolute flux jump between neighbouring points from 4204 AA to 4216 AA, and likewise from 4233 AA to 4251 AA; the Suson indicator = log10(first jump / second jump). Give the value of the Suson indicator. -0.1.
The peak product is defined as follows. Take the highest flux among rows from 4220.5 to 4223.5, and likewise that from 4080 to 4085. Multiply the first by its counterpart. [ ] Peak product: 50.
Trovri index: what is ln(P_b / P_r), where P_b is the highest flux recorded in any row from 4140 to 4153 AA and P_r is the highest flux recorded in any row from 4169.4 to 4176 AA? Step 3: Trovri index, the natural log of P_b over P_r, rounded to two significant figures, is 0.22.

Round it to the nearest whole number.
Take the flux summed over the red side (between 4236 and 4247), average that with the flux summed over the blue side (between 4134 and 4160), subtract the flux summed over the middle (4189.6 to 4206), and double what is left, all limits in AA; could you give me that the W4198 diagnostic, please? 31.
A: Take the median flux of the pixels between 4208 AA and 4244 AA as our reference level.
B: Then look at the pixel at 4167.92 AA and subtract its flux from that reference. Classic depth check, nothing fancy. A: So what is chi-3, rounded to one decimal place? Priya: -1.3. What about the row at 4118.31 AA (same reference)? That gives -0.7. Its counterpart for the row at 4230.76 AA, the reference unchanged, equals 0.3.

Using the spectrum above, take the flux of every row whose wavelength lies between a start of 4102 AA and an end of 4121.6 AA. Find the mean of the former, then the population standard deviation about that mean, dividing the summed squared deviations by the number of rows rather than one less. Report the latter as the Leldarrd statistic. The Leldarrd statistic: 1.0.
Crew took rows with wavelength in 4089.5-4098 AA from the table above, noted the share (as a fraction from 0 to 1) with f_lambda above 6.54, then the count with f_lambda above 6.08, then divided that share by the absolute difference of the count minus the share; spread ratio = 0.086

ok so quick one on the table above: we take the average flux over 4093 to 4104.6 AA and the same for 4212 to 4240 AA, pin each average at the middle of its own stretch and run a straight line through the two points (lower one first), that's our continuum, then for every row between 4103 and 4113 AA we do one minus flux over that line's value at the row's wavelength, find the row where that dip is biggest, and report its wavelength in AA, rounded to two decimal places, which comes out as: 4103.16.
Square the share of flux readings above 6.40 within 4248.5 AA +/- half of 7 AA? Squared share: 0.2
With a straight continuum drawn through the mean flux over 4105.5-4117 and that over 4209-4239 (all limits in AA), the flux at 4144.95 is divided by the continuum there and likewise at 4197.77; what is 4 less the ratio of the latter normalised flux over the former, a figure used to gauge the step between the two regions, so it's 2.85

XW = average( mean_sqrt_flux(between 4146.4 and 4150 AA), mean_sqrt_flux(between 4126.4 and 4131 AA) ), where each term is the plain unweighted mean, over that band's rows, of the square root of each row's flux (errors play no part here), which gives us 2.55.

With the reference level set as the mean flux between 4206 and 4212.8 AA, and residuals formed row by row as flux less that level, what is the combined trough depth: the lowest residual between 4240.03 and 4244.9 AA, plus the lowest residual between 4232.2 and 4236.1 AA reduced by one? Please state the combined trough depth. -1.9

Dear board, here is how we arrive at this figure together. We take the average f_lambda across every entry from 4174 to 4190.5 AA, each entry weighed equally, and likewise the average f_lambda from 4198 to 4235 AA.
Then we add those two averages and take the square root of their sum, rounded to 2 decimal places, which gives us 3.49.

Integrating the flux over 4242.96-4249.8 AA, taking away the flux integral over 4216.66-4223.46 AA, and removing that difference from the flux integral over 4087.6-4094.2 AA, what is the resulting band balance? 39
